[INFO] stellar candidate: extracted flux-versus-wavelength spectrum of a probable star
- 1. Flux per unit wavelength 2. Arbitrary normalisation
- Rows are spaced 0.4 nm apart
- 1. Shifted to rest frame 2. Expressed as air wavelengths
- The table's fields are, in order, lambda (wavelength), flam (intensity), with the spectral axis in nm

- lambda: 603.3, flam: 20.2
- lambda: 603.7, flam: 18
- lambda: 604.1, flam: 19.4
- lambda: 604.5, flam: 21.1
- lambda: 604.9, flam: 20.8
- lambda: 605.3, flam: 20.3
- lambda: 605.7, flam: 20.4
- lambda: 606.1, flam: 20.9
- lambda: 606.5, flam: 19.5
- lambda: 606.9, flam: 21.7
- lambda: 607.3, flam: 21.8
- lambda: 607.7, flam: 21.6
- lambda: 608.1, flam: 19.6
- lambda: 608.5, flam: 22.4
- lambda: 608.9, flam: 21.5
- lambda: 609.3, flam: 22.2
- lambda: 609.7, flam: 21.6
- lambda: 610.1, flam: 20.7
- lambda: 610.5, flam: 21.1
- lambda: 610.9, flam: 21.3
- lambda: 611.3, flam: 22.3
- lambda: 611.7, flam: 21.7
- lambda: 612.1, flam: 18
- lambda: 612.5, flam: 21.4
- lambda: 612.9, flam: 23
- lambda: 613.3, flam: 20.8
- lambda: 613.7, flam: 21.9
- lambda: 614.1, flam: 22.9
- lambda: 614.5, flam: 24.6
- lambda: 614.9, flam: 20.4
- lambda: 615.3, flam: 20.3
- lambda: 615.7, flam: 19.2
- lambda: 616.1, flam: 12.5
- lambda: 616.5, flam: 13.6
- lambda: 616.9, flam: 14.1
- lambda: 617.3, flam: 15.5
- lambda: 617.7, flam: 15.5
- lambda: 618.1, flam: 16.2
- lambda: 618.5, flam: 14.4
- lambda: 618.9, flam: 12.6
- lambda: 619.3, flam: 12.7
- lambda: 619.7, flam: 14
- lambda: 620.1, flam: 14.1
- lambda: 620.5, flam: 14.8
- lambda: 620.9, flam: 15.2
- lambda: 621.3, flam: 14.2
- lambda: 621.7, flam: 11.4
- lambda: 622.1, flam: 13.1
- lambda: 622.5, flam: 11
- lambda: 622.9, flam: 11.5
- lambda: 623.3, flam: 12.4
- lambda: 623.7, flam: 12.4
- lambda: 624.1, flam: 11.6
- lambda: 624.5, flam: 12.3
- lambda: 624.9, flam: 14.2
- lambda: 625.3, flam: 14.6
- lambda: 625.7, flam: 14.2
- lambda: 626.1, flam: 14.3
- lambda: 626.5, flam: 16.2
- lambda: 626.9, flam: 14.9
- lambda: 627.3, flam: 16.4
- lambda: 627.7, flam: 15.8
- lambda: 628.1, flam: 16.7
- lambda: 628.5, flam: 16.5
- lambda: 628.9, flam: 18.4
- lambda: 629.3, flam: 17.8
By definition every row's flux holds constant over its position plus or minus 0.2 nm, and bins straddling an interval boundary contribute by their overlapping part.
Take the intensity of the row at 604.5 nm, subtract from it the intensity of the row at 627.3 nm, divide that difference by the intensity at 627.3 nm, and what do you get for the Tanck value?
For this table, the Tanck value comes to 0.3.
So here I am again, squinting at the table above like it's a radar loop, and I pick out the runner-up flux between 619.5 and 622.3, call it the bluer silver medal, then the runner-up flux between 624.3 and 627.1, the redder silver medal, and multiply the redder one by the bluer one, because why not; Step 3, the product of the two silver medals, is 221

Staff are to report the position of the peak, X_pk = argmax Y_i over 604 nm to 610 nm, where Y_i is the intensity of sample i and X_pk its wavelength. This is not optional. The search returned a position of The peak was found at 608.5 nm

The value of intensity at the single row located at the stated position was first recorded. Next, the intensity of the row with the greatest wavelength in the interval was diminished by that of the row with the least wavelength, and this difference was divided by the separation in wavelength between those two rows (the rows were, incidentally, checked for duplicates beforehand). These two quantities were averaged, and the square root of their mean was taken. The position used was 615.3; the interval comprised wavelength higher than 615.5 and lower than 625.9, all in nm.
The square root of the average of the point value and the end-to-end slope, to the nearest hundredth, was 3.15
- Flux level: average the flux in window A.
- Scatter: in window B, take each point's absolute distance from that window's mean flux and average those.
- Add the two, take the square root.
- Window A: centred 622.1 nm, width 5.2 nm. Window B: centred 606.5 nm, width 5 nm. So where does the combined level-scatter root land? 3.7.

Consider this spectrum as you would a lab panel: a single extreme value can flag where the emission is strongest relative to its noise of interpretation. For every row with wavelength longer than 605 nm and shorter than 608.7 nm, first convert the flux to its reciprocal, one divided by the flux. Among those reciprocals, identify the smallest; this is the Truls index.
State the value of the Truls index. 0.045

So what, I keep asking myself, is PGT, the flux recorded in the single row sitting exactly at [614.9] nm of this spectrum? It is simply 20.4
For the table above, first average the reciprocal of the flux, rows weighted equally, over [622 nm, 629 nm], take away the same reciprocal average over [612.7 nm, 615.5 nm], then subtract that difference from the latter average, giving 0.020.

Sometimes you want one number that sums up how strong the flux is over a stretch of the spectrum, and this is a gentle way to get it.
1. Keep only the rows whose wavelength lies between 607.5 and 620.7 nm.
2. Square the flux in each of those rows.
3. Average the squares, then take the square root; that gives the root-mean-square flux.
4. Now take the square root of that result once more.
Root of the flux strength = 4.37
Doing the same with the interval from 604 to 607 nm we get 4.53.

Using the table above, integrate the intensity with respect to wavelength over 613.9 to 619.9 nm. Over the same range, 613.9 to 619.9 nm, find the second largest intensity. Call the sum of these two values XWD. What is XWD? 122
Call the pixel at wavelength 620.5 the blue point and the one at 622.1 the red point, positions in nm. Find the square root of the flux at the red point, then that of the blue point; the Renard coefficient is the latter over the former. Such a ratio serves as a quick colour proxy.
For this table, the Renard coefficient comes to 1.1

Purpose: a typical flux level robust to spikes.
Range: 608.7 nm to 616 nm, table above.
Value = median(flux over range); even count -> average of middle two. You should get 21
